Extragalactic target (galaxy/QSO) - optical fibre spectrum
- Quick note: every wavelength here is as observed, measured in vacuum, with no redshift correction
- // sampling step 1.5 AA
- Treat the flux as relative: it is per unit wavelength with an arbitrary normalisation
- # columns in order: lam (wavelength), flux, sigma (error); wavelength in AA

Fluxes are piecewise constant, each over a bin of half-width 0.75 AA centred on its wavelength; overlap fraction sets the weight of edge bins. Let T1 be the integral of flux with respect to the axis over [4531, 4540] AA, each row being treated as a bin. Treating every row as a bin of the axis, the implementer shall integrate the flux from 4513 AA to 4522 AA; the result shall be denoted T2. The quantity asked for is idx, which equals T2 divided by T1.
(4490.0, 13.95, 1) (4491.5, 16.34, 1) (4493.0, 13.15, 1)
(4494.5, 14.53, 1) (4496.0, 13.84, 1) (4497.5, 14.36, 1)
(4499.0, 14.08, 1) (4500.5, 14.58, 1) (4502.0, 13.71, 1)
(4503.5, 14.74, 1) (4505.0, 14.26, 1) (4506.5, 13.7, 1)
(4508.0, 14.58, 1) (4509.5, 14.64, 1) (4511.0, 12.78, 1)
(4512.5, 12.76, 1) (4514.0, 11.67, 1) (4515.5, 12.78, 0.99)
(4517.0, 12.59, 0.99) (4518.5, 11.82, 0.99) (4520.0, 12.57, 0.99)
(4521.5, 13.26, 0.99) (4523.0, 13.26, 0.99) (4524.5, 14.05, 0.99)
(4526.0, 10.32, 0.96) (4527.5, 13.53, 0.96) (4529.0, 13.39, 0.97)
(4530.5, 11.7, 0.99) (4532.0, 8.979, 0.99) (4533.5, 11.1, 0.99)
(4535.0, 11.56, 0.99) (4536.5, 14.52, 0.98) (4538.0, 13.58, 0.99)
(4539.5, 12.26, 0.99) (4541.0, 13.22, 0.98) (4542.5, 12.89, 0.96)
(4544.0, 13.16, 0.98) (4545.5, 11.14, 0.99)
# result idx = 1.04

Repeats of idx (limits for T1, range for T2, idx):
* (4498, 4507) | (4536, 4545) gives 0.93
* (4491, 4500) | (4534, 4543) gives 0.90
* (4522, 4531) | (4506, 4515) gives 1.05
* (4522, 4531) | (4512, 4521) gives 0.97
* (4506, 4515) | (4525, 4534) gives 0.87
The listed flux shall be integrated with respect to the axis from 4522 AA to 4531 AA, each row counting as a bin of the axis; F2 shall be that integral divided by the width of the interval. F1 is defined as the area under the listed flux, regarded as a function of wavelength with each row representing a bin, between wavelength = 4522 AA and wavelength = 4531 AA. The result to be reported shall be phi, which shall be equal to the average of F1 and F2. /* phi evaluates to 64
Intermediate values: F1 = 115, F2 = 12.8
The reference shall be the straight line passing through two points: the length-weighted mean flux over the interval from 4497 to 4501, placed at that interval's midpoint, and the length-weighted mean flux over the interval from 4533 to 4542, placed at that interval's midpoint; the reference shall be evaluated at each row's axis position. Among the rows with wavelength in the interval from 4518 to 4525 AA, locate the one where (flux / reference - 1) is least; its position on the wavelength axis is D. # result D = 4518.5 AA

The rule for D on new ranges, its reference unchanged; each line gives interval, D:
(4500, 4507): 4502.0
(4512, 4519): 4514.0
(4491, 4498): 4493.0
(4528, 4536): 4532.0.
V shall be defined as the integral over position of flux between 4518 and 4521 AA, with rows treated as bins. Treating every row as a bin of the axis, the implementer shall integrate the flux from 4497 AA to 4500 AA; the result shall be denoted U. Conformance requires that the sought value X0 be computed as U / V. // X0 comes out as 1.16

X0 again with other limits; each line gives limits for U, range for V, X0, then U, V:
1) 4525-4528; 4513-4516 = 0.98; 35.9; 36.7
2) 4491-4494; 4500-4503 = 1.03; 43.8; 42.5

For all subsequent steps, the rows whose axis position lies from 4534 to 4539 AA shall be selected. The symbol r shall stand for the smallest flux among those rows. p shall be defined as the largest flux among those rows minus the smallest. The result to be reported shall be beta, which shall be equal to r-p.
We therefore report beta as 9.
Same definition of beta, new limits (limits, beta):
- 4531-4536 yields 6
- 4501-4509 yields 13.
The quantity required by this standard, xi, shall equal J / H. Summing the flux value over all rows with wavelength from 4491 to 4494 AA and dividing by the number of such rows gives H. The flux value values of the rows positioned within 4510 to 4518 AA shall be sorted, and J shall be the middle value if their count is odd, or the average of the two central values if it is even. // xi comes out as 0.87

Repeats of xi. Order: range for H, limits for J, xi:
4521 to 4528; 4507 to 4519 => 0.99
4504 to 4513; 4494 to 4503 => 1.03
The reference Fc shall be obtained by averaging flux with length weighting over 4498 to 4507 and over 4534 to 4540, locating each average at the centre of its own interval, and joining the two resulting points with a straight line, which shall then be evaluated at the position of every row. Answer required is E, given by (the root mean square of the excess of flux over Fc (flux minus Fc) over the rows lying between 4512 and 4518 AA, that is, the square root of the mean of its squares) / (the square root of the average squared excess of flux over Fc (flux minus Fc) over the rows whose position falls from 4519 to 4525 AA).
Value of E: 2.3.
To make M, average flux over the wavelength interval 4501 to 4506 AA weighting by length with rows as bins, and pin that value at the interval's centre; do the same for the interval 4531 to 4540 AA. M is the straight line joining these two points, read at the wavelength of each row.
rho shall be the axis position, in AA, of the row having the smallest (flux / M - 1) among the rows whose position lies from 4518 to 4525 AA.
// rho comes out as 4518.5 AA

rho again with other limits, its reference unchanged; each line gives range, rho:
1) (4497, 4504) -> 4502.0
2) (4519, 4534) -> 4532.0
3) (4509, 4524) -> 4514.0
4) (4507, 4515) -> 4514.0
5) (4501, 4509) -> 4502.0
